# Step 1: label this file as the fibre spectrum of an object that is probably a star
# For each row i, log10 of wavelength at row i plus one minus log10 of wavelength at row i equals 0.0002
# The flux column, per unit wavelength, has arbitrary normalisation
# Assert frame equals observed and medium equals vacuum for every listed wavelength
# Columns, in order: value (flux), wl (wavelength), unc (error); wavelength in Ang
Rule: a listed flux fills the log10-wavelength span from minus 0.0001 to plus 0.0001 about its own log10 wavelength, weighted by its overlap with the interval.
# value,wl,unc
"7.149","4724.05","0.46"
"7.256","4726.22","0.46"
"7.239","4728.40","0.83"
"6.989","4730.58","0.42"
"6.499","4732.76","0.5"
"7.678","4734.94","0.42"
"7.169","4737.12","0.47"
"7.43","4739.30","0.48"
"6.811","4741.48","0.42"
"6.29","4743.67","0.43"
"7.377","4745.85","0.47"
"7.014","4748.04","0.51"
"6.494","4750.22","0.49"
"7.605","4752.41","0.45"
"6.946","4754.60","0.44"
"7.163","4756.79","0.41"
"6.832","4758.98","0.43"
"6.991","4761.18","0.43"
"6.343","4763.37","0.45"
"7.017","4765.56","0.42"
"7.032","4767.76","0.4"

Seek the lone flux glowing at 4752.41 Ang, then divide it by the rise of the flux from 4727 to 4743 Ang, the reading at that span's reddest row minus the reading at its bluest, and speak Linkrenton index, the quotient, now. -17.8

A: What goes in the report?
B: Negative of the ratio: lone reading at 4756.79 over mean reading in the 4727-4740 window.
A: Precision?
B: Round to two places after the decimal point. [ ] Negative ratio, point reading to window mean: -1.00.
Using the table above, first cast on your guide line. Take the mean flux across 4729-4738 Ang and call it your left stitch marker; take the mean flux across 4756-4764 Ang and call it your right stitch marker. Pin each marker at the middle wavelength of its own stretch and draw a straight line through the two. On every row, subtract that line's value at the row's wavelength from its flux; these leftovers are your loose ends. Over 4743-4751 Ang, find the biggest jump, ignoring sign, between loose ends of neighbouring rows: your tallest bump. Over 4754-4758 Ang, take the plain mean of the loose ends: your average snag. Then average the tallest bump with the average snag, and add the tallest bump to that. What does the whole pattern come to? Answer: 1.75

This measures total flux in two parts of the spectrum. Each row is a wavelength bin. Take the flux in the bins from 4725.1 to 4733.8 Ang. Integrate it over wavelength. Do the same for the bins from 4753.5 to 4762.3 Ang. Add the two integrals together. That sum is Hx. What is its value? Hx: 122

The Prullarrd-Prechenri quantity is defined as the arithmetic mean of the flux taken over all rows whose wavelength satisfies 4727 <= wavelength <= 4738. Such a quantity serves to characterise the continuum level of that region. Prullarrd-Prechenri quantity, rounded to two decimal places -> 7.11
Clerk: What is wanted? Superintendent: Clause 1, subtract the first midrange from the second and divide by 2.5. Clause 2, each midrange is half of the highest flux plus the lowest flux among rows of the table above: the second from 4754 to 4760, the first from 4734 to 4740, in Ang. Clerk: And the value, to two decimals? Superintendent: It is -0.17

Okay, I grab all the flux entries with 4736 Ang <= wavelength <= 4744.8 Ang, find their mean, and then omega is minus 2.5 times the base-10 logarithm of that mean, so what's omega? -2.10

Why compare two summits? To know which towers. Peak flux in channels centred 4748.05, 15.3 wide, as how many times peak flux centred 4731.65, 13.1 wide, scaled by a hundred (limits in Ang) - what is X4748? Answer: 99.0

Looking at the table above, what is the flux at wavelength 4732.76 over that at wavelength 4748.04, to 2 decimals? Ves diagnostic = 0.93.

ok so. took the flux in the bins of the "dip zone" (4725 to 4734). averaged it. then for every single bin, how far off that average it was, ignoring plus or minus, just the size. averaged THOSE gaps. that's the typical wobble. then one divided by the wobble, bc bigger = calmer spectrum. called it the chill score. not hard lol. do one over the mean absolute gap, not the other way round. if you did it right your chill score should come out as 4.0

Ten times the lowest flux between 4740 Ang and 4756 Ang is 63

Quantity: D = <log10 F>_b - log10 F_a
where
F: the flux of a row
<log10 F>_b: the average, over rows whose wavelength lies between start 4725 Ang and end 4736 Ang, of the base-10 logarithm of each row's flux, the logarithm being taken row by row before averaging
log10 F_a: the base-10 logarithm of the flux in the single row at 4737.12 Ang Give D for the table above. -0.0029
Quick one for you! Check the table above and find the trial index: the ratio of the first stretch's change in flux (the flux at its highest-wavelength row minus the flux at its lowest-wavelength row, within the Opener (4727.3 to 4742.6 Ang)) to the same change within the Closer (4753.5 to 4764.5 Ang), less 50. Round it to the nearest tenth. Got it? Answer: -49.3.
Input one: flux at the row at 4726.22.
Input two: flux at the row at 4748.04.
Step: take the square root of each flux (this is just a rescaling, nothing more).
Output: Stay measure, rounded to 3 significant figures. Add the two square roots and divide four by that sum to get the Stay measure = 0.749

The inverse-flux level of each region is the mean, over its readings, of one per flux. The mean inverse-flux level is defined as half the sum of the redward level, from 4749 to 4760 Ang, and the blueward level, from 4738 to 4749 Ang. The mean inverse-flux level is 0.1434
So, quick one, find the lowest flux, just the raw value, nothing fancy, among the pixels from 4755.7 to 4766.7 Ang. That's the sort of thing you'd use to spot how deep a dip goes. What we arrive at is 6.343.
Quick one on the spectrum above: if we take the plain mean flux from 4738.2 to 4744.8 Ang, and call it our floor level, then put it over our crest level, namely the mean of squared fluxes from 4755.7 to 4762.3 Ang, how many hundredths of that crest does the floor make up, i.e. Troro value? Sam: 14.0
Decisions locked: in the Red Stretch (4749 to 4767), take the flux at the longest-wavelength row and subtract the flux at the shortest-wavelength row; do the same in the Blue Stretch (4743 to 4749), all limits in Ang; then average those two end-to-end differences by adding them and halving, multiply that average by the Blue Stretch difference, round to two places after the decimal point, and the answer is 0.45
